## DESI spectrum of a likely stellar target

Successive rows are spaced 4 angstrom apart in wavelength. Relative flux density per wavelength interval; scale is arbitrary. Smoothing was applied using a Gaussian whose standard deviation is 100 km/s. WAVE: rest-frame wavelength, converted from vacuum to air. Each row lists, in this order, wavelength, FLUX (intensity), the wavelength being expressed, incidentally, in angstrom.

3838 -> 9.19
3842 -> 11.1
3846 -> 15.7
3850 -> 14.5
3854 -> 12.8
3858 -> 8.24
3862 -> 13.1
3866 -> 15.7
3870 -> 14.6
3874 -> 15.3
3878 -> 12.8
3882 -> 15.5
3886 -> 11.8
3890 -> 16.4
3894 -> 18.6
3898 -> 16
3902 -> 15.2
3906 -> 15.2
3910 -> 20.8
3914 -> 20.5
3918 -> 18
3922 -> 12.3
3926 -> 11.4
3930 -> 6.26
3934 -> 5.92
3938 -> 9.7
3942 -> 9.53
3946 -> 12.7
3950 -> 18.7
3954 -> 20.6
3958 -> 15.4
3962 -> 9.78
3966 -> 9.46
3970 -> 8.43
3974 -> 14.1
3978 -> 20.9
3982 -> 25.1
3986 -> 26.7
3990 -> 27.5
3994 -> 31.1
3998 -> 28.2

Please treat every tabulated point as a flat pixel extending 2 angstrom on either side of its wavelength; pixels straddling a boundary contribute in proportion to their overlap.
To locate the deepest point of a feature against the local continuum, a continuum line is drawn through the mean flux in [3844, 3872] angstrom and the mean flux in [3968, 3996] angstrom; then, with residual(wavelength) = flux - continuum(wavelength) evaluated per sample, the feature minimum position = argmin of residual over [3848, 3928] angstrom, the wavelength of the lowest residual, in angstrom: 3926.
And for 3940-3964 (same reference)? 3962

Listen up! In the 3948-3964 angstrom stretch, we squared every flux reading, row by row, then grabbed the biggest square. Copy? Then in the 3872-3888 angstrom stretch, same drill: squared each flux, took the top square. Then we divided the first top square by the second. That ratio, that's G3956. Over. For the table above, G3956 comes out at 1.8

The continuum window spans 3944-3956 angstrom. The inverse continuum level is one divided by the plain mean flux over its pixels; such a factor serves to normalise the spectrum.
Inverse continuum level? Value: 0.058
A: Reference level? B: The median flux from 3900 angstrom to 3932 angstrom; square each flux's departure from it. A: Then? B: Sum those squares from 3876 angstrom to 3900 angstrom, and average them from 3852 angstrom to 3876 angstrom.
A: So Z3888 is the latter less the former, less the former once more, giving -52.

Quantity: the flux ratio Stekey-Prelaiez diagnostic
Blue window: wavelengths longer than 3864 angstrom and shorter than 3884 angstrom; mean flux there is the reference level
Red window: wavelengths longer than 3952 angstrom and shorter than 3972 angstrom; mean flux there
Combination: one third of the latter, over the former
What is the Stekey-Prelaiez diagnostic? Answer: 0.29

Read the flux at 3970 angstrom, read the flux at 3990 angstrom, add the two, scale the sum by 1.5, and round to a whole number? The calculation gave 54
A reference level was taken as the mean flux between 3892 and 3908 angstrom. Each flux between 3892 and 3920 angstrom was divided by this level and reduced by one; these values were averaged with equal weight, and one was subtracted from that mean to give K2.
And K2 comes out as -0.91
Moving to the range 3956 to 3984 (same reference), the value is -1.09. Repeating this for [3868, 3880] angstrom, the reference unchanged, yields -1.12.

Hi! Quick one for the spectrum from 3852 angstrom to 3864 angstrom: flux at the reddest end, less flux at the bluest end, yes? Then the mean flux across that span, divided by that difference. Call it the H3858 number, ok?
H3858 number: 38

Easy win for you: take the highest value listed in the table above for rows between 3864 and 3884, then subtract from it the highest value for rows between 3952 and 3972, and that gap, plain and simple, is -4.9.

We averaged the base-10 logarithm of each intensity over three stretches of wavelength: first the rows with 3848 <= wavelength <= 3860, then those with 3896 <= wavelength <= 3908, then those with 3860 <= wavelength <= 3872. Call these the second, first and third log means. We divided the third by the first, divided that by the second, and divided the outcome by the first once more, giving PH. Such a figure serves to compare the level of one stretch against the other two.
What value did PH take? 0.77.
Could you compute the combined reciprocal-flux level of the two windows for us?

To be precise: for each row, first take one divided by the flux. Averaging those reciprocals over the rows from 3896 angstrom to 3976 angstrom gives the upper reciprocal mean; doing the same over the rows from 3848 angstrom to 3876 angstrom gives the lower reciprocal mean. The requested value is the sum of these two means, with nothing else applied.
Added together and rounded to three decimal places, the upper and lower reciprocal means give 0.162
